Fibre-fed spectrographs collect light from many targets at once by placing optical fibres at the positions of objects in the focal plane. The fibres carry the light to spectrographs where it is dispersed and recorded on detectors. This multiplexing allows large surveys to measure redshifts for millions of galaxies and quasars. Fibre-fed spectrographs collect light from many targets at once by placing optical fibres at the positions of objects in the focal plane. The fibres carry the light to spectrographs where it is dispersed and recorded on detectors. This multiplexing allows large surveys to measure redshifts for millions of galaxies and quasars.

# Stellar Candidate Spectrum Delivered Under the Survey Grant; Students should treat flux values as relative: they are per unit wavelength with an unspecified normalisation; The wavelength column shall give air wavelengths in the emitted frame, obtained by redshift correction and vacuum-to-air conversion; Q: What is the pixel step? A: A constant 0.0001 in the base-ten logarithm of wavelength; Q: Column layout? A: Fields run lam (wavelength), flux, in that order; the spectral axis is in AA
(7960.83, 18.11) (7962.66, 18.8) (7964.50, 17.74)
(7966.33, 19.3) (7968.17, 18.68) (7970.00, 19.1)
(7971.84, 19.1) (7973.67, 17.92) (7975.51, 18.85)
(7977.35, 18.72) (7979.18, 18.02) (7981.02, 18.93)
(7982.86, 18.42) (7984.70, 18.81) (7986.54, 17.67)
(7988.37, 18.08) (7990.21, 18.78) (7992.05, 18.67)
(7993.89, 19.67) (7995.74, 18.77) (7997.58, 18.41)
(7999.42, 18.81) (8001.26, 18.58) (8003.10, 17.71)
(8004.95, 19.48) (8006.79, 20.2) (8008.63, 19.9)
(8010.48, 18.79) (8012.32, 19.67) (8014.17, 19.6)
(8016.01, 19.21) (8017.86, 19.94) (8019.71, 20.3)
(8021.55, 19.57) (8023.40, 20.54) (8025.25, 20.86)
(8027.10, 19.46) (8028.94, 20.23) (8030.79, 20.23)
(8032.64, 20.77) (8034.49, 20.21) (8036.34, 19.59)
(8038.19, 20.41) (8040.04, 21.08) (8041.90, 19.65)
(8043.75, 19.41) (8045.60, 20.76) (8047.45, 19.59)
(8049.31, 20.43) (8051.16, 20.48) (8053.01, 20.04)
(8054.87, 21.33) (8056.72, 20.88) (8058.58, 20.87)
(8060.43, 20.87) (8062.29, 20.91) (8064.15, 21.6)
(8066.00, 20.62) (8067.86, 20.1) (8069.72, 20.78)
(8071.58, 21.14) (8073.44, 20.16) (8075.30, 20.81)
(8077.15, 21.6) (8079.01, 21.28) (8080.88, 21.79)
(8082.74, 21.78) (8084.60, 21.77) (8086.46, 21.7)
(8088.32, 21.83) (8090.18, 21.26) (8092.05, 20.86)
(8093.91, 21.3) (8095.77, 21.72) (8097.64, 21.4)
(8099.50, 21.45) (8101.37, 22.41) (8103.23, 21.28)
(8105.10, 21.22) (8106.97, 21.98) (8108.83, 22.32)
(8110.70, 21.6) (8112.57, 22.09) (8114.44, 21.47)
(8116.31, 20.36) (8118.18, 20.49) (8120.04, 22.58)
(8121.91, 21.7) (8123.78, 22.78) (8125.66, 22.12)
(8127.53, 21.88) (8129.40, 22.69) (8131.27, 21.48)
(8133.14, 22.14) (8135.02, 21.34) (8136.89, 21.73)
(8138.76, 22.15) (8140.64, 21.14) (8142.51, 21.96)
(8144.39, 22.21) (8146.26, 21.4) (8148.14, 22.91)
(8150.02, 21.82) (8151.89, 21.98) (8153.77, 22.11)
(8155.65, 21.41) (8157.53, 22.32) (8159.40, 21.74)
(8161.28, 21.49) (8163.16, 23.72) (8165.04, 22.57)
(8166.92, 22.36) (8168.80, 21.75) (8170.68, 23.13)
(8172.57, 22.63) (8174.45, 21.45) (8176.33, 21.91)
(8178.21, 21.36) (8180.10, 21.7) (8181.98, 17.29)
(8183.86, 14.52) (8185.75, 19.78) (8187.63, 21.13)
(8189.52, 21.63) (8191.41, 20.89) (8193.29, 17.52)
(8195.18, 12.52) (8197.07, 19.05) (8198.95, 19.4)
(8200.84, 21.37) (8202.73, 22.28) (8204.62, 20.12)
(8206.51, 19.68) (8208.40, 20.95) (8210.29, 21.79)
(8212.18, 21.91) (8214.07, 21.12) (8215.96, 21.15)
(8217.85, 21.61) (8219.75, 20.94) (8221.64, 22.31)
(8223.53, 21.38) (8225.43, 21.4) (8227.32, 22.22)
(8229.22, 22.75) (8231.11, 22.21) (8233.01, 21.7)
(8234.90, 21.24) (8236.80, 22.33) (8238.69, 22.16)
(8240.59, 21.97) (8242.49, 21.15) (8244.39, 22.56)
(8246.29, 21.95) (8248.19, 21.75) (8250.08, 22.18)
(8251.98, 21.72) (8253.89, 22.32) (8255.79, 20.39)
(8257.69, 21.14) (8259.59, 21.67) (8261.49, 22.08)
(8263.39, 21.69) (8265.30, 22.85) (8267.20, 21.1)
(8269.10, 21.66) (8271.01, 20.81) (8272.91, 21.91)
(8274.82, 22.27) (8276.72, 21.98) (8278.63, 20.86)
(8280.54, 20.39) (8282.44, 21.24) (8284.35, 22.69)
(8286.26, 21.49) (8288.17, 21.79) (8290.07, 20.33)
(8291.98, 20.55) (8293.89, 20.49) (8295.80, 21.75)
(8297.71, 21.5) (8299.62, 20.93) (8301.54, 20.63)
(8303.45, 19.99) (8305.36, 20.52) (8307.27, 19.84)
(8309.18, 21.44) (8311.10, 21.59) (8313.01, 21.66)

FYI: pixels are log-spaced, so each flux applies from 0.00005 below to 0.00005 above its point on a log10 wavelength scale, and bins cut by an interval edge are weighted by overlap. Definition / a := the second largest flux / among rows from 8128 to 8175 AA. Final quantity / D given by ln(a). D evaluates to 3.141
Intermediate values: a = 23.13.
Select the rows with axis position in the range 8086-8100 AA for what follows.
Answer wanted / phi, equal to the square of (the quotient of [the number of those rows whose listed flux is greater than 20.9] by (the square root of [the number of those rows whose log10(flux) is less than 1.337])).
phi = 7.0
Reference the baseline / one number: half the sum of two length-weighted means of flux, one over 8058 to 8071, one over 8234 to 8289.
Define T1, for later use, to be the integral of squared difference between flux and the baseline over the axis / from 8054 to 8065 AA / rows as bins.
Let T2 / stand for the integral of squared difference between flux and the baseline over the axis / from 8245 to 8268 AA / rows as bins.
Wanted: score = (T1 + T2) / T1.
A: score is 12.1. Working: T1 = 1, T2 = 14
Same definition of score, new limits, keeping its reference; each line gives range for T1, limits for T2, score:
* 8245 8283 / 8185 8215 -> 10.9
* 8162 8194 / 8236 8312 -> 1.3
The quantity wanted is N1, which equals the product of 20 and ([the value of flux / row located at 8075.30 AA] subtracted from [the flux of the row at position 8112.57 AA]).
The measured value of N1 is 26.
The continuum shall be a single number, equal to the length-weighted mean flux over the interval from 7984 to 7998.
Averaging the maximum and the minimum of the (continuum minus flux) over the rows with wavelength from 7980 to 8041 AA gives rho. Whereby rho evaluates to -0.8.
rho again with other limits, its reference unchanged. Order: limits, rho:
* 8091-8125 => -3.0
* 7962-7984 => 0.1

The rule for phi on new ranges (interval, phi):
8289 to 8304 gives 1.3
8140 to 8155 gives 32.0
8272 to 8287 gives 9.0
